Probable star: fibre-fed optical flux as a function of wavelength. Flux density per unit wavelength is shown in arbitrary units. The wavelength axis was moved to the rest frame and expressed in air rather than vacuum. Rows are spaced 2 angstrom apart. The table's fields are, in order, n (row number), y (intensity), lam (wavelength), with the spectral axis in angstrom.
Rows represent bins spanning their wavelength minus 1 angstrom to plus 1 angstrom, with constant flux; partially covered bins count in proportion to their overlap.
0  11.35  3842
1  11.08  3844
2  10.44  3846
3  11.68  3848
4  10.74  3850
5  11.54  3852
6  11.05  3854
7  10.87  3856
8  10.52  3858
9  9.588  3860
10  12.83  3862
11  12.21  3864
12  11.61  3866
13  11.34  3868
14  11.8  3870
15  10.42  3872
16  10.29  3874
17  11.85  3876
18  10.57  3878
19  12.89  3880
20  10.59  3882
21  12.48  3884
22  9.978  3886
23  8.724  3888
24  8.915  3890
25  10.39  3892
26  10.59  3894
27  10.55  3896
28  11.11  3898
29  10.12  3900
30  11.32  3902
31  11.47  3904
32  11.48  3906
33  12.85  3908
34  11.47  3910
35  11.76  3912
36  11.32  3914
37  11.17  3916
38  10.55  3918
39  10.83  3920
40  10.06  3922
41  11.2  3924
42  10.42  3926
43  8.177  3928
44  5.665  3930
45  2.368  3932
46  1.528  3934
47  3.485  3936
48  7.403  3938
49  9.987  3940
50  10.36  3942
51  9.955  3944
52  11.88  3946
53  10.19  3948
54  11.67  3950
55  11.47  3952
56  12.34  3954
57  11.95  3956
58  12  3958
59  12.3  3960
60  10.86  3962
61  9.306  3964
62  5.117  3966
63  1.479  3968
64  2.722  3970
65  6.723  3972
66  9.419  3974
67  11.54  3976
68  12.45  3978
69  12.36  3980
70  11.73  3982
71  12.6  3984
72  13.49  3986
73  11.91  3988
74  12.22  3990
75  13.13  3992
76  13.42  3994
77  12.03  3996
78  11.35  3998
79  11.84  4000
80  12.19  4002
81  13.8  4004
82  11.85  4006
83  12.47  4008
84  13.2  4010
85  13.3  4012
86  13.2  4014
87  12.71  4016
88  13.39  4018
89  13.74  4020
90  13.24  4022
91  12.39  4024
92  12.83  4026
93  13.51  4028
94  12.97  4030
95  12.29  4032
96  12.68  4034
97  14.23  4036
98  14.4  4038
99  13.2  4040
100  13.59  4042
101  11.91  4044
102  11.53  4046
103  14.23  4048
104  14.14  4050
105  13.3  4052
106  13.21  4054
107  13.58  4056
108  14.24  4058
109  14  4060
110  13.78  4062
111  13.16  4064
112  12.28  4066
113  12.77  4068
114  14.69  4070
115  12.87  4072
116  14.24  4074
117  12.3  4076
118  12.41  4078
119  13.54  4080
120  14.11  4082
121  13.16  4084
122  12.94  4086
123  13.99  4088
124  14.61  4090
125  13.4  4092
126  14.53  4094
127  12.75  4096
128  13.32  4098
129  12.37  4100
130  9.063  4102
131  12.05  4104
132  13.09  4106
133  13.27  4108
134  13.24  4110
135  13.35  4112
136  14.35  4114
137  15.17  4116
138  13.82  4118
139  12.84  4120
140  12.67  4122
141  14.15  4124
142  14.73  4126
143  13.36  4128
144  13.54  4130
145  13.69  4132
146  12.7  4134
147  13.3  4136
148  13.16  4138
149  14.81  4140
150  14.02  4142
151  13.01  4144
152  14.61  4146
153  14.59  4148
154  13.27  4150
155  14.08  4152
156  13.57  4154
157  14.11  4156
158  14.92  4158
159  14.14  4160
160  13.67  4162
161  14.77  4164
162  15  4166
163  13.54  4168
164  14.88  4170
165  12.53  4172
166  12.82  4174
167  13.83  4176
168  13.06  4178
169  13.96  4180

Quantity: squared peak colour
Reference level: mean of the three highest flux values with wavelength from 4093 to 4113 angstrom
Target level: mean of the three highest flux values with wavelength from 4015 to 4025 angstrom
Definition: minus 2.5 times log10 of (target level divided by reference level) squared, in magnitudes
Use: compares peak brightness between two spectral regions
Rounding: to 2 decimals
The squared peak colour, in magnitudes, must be 0.04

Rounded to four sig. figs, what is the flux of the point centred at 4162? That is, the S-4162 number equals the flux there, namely 13.67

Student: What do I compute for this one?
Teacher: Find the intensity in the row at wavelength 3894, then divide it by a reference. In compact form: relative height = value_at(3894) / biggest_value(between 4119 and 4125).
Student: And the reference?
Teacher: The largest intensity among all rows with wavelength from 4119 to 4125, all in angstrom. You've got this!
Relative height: 0.75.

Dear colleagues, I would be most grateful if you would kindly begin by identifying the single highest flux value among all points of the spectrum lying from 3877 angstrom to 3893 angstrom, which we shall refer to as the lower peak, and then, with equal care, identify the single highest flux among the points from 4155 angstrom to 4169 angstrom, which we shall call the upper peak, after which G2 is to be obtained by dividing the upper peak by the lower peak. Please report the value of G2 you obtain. 1.16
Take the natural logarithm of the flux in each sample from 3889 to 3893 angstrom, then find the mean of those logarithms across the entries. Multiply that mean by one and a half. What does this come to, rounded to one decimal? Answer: 3.4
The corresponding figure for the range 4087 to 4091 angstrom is 4.0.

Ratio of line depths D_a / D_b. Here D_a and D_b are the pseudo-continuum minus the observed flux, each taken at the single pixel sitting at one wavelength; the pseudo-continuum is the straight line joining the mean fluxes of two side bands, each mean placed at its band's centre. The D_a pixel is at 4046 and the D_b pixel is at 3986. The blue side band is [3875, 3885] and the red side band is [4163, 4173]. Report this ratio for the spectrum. -1.7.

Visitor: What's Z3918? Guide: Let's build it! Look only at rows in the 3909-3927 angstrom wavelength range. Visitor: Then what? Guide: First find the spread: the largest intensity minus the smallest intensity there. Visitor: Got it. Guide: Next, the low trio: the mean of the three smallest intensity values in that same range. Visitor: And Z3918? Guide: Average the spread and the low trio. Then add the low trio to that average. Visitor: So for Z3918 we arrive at 16.4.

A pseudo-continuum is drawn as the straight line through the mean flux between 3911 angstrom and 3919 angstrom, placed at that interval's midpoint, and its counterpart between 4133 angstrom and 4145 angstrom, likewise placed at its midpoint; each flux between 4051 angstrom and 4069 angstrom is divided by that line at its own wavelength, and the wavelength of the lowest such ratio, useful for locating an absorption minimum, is 4066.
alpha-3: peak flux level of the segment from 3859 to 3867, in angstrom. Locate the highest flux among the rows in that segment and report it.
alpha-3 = 12.83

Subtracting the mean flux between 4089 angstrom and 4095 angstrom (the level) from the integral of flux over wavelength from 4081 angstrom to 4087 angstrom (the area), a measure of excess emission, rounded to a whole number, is 66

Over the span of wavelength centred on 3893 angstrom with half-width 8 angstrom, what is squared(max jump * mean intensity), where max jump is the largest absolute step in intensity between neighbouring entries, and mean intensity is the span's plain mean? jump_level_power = 220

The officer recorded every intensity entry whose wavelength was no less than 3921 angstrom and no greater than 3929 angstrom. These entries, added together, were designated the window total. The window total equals 40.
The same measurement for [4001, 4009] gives 50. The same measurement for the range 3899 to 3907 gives 44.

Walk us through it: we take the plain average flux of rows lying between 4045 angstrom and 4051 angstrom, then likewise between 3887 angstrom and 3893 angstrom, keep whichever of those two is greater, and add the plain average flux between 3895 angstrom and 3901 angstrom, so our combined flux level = 23.9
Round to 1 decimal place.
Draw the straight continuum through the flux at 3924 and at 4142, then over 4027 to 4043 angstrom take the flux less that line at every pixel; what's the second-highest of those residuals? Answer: 1.6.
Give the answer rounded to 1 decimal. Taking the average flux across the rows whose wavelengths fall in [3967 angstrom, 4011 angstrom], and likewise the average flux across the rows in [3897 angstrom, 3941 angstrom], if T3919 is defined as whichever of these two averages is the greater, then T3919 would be 11.1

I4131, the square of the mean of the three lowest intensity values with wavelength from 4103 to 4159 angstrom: 156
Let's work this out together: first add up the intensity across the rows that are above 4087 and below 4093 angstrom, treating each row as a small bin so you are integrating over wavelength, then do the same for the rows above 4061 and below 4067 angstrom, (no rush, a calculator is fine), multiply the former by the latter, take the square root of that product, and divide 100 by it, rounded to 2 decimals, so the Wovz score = 1.23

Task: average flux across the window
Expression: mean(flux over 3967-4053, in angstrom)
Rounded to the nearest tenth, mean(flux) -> 12.1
